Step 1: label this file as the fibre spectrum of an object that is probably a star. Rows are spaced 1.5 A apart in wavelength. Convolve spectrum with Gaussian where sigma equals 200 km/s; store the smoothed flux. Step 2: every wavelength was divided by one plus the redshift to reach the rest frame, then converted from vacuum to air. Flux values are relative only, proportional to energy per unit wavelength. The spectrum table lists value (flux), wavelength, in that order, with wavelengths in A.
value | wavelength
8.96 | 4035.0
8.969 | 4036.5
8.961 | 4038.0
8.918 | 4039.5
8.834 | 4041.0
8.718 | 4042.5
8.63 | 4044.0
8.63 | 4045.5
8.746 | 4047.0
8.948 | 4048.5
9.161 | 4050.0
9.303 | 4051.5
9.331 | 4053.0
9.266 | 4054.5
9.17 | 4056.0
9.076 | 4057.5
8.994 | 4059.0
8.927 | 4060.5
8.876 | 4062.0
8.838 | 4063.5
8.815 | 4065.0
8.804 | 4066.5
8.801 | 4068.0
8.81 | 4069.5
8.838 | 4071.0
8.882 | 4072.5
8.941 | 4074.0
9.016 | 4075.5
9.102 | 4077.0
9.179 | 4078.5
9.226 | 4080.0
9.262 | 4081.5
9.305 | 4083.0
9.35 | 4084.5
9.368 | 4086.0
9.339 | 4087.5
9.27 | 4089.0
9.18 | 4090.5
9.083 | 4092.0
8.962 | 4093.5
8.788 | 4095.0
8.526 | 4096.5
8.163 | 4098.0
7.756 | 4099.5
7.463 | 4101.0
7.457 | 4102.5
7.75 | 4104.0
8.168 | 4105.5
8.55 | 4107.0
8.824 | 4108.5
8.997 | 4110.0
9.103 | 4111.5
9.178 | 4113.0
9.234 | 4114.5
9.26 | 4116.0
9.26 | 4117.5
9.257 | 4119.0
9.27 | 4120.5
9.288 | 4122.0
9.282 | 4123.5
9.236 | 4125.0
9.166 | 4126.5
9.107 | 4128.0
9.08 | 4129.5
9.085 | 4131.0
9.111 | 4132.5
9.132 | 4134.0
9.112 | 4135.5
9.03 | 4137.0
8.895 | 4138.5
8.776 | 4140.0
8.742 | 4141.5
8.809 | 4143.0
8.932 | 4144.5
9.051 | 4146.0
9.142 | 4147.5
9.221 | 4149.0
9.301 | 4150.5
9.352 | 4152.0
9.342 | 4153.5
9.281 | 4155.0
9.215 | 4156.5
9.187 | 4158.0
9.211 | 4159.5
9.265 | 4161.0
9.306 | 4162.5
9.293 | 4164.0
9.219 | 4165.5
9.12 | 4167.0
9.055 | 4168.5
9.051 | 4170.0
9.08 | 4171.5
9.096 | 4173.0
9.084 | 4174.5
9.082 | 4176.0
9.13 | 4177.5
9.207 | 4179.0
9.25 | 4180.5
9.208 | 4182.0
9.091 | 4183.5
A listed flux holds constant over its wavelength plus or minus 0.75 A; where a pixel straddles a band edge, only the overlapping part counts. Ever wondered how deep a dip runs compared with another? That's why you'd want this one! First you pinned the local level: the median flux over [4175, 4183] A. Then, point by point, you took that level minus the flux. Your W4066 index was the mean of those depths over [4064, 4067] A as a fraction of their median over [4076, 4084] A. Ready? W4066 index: -21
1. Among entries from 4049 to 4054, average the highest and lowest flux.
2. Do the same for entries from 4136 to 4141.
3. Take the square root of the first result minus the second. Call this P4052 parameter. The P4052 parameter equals 0.59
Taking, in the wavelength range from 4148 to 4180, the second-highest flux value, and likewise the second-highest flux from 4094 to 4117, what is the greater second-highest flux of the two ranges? 9.34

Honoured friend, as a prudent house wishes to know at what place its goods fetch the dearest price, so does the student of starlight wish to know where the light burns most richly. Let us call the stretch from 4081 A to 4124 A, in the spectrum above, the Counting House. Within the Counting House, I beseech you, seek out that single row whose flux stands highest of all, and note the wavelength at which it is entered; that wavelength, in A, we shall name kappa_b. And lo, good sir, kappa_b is 4086.0 A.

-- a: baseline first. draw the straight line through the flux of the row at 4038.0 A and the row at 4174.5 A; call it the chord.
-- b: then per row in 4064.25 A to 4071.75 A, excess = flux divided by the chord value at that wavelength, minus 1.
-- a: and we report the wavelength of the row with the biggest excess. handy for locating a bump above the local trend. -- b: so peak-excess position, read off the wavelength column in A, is 4071.0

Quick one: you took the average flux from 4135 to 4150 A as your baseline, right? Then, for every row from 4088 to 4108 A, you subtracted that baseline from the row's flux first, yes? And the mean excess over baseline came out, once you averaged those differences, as -0.6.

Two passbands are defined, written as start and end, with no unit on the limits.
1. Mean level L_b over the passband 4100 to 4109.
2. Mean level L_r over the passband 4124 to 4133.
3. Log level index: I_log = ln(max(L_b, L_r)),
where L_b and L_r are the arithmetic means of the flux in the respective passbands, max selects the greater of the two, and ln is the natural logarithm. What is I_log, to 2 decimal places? 2.21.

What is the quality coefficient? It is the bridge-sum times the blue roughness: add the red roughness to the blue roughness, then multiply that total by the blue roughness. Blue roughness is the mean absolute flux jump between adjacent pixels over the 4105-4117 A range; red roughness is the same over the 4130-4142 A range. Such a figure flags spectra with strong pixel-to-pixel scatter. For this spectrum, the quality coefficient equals 0.034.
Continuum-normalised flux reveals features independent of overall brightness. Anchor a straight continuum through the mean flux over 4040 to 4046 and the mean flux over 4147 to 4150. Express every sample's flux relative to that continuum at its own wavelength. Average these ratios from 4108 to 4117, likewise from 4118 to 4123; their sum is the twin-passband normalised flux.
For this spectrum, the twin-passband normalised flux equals 2.03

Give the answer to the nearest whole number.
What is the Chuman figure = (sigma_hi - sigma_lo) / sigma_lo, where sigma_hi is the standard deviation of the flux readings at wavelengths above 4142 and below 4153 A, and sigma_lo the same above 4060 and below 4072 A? 4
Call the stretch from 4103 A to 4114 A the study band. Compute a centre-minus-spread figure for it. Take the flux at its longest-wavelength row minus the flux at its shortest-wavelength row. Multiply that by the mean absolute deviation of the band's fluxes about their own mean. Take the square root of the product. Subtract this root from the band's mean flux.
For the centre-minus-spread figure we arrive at 7.9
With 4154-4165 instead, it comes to 9.2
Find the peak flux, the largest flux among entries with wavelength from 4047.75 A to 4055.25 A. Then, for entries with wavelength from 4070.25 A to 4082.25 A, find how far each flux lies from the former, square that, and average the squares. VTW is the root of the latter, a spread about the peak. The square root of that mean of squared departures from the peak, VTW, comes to 0.31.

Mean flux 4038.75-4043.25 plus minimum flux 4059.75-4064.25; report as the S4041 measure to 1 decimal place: 17.7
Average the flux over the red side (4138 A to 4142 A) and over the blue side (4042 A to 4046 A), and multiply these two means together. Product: 76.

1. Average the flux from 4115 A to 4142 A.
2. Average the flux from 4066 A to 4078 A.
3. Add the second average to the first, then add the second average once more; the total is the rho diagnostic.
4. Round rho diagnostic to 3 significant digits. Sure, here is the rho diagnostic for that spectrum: 26.9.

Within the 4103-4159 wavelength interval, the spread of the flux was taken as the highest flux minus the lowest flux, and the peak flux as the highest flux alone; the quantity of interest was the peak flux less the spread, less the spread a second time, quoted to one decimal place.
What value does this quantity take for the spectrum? 6.1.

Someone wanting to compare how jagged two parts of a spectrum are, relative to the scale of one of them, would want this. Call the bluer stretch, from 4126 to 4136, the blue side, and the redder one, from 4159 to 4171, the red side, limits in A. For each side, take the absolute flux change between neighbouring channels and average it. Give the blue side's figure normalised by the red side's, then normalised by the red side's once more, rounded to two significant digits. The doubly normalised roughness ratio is 11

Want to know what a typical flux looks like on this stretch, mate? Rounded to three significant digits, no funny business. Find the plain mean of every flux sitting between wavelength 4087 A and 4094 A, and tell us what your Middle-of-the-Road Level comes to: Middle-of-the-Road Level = 9.17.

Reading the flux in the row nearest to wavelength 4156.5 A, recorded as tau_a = 9.215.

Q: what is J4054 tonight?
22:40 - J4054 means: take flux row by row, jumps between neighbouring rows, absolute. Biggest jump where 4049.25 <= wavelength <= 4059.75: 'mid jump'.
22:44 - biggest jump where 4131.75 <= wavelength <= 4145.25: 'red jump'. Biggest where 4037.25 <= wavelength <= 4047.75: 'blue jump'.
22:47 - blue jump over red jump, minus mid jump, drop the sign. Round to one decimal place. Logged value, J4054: 0.7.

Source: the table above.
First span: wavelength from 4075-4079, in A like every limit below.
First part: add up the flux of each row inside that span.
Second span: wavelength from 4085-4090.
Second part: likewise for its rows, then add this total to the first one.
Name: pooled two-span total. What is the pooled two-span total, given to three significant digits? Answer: 55.3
